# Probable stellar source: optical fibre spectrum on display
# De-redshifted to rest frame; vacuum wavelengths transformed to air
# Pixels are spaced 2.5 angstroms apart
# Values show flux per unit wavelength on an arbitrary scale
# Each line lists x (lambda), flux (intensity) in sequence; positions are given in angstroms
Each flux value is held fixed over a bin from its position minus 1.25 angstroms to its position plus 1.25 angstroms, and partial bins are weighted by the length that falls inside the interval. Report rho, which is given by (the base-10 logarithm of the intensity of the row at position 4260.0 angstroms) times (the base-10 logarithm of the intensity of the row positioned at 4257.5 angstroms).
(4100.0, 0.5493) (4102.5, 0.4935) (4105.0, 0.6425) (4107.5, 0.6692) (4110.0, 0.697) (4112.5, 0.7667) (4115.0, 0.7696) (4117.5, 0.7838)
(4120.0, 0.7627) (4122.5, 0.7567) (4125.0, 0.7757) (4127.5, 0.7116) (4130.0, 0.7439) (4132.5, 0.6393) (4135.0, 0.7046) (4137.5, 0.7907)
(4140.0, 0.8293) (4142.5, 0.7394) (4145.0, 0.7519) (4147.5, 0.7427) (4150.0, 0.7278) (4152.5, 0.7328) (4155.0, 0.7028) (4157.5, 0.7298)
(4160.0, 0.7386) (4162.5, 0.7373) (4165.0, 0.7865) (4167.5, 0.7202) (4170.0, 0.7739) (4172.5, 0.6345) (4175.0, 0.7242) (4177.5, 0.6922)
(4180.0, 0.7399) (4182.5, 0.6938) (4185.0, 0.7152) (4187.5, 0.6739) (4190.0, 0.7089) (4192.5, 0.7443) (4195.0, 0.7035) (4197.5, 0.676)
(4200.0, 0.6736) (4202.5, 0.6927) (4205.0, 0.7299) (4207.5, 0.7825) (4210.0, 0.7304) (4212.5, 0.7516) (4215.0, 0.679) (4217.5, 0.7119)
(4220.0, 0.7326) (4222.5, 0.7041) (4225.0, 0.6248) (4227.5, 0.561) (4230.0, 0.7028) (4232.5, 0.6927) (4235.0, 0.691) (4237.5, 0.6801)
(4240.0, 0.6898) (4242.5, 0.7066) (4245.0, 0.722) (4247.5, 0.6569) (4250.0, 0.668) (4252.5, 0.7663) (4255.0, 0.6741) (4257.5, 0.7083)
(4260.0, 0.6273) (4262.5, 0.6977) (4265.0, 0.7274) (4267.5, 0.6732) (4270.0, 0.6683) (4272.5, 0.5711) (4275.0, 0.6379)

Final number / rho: 0.0303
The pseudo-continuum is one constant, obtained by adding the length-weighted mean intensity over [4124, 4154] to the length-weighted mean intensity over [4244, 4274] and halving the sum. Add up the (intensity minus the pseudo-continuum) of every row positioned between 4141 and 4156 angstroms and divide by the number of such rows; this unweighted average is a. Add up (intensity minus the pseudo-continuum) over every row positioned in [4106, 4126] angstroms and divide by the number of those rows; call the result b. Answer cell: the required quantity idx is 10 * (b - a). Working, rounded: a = 0.023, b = 0.038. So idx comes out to 0.1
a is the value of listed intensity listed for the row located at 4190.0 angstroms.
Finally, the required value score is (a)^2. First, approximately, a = 0.7089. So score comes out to 0.503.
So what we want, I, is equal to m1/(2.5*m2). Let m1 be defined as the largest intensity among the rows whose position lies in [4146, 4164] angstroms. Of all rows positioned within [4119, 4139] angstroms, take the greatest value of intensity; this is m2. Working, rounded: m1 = 0.7427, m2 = 0.7907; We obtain 0.376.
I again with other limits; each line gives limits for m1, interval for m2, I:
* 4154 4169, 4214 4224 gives 0.429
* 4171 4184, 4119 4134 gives 0.382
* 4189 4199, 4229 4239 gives 0.424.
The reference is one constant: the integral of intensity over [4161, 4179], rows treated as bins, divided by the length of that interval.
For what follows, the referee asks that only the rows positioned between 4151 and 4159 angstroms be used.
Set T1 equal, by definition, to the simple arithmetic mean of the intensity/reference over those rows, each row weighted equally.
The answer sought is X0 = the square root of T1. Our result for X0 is 1.00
